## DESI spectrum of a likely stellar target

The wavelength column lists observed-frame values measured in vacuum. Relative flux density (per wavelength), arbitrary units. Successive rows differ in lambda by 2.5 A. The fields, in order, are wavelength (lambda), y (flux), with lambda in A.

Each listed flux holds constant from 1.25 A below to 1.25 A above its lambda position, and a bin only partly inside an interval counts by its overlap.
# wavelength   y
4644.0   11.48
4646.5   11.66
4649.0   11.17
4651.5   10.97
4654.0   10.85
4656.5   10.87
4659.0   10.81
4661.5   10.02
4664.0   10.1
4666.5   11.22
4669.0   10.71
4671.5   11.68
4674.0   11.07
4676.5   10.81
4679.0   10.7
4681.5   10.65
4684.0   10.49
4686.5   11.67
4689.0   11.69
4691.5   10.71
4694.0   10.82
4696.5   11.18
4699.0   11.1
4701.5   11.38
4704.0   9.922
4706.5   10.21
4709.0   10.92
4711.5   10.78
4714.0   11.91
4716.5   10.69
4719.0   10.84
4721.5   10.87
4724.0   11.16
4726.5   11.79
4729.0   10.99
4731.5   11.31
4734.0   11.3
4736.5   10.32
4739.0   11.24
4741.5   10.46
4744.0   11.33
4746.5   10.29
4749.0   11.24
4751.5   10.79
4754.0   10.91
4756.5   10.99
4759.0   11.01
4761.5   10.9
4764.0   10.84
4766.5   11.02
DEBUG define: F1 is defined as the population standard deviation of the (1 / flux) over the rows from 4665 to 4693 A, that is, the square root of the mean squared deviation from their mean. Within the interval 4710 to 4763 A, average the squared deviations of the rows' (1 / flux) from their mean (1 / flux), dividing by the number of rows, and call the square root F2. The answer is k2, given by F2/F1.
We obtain 0.94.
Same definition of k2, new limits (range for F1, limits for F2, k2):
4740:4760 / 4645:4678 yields 1.40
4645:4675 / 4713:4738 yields 0.89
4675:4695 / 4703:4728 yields 1.39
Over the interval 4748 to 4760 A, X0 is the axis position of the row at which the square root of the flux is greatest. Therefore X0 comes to 4749.0 A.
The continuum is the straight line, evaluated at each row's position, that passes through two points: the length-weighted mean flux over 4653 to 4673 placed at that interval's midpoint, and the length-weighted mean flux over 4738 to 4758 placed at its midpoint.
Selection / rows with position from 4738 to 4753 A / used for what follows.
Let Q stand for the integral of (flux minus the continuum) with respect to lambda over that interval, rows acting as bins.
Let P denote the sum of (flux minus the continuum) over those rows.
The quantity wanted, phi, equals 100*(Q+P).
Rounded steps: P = 0.0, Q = -0.2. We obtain -25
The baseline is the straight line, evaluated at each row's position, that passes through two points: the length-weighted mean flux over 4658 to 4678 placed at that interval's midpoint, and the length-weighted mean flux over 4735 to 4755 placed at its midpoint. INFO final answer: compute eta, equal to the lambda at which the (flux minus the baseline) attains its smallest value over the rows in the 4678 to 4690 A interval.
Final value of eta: 4684.0 A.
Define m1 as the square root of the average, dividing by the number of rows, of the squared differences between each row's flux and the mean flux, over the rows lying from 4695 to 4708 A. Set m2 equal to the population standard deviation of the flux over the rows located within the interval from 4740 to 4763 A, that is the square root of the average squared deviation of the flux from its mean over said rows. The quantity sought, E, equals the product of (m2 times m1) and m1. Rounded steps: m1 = 0.58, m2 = 0.32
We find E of 0.11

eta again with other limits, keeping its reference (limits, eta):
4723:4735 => 4729.0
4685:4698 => 4691.5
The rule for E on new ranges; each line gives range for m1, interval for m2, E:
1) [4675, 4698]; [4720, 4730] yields 0.06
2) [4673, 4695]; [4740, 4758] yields 0.06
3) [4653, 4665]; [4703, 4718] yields 0.09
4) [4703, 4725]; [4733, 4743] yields 0.12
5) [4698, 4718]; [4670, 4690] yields 0.17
